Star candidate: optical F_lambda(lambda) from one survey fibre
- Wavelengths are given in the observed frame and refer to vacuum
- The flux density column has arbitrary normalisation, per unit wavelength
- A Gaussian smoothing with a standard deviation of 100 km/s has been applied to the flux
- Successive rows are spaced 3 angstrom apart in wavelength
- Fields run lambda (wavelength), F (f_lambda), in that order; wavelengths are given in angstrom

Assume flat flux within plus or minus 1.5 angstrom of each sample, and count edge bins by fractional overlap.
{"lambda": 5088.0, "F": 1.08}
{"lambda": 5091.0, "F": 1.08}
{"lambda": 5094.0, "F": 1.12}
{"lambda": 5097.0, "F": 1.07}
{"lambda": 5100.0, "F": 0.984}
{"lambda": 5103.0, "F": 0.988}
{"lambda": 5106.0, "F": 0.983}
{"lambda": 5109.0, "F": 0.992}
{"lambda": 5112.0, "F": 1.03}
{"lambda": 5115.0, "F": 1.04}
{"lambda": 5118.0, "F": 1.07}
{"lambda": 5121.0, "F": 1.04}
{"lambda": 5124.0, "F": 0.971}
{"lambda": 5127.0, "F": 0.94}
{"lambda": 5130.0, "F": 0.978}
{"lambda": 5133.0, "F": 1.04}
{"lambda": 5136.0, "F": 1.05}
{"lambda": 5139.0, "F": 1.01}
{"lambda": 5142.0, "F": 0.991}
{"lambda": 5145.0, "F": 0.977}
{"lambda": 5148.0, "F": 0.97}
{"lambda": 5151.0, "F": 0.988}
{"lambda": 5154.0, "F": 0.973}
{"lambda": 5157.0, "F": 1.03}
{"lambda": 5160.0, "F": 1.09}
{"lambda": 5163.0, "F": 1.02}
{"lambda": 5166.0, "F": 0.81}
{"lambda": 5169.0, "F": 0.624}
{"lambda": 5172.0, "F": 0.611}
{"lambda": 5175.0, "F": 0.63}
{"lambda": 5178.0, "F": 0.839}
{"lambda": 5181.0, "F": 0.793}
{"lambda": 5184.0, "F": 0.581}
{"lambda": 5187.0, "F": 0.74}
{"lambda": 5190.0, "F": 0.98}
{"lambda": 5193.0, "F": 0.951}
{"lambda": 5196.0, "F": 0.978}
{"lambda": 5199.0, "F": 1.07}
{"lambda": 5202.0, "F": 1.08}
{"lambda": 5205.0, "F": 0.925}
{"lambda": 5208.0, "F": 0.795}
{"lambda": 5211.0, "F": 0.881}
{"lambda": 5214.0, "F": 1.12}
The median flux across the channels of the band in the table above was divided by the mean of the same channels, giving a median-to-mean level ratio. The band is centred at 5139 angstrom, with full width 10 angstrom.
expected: 0.99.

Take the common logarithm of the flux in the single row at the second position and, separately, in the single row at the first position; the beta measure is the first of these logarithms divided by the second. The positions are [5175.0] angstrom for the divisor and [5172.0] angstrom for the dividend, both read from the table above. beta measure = 1.1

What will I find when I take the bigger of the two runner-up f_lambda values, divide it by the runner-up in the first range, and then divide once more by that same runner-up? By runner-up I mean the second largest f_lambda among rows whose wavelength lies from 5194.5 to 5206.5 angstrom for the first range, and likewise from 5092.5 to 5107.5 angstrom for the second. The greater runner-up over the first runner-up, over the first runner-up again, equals 0.93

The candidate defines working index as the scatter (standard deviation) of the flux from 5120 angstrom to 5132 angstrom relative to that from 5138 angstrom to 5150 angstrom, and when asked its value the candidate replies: 2.4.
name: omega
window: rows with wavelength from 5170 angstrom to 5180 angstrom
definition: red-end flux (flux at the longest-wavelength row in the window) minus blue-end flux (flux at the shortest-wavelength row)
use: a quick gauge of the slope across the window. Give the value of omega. 0.23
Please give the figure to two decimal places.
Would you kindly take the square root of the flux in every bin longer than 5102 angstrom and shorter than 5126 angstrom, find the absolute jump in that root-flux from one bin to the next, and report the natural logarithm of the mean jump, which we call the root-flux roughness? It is -4.31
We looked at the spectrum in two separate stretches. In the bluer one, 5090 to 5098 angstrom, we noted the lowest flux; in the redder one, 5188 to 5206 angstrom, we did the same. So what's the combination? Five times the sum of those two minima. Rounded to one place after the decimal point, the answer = 10.0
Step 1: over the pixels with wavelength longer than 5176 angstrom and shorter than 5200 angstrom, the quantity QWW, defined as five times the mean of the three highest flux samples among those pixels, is 5.05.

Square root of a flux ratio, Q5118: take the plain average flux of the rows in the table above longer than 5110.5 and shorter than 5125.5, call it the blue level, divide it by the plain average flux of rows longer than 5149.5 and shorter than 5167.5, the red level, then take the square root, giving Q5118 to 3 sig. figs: 1.02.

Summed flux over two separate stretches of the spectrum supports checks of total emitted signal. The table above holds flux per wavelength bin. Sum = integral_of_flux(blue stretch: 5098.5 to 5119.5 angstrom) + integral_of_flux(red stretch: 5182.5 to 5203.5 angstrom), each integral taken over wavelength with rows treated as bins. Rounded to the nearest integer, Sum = 40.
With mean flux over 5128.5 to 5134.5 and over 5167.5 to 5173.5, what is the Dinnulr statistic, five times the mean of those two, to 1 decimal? 4.1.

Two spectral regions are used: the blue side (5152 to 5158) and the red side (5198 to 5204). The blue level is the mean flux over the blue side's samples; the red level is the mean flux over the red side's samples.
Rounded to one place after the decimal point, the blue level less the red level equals -0.1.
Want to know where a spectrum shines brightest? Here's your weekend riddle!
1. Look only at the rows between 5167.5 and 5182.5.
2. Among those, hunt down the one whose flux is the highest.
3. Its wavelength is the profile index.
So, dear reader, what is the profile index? 5178.0 angstrom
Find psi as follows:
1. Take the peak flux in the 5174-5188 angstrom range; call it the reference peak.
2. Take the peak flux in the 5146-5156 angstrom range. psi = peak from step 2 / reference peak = 1.18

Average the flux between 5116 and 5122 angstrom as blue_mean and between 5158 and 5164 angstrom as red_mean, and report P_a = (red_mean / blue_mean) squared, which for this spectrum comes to 1.00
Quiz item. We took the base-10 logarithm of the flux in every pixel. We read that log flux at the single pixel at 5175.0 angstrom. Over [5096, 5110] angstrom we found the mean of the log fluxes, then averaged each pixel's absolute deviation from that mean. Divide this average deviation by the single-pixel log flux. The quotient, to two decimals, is -0.06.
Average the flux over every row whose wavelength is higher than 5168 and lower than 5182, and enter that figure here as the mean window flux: 0.70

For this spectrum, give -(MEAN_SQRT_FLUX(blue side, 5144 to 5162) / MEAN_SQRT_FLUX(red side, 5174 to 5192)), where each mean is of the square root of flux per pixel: -1.15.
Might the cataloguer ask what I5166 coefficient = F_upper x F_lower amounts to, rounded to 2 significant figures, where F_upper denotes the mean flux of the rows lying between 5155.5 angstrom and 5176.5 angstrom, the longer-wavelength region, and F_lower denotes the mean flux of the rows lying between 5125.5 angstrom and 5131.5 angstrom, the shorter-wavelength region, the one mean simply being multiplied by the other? 0.80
